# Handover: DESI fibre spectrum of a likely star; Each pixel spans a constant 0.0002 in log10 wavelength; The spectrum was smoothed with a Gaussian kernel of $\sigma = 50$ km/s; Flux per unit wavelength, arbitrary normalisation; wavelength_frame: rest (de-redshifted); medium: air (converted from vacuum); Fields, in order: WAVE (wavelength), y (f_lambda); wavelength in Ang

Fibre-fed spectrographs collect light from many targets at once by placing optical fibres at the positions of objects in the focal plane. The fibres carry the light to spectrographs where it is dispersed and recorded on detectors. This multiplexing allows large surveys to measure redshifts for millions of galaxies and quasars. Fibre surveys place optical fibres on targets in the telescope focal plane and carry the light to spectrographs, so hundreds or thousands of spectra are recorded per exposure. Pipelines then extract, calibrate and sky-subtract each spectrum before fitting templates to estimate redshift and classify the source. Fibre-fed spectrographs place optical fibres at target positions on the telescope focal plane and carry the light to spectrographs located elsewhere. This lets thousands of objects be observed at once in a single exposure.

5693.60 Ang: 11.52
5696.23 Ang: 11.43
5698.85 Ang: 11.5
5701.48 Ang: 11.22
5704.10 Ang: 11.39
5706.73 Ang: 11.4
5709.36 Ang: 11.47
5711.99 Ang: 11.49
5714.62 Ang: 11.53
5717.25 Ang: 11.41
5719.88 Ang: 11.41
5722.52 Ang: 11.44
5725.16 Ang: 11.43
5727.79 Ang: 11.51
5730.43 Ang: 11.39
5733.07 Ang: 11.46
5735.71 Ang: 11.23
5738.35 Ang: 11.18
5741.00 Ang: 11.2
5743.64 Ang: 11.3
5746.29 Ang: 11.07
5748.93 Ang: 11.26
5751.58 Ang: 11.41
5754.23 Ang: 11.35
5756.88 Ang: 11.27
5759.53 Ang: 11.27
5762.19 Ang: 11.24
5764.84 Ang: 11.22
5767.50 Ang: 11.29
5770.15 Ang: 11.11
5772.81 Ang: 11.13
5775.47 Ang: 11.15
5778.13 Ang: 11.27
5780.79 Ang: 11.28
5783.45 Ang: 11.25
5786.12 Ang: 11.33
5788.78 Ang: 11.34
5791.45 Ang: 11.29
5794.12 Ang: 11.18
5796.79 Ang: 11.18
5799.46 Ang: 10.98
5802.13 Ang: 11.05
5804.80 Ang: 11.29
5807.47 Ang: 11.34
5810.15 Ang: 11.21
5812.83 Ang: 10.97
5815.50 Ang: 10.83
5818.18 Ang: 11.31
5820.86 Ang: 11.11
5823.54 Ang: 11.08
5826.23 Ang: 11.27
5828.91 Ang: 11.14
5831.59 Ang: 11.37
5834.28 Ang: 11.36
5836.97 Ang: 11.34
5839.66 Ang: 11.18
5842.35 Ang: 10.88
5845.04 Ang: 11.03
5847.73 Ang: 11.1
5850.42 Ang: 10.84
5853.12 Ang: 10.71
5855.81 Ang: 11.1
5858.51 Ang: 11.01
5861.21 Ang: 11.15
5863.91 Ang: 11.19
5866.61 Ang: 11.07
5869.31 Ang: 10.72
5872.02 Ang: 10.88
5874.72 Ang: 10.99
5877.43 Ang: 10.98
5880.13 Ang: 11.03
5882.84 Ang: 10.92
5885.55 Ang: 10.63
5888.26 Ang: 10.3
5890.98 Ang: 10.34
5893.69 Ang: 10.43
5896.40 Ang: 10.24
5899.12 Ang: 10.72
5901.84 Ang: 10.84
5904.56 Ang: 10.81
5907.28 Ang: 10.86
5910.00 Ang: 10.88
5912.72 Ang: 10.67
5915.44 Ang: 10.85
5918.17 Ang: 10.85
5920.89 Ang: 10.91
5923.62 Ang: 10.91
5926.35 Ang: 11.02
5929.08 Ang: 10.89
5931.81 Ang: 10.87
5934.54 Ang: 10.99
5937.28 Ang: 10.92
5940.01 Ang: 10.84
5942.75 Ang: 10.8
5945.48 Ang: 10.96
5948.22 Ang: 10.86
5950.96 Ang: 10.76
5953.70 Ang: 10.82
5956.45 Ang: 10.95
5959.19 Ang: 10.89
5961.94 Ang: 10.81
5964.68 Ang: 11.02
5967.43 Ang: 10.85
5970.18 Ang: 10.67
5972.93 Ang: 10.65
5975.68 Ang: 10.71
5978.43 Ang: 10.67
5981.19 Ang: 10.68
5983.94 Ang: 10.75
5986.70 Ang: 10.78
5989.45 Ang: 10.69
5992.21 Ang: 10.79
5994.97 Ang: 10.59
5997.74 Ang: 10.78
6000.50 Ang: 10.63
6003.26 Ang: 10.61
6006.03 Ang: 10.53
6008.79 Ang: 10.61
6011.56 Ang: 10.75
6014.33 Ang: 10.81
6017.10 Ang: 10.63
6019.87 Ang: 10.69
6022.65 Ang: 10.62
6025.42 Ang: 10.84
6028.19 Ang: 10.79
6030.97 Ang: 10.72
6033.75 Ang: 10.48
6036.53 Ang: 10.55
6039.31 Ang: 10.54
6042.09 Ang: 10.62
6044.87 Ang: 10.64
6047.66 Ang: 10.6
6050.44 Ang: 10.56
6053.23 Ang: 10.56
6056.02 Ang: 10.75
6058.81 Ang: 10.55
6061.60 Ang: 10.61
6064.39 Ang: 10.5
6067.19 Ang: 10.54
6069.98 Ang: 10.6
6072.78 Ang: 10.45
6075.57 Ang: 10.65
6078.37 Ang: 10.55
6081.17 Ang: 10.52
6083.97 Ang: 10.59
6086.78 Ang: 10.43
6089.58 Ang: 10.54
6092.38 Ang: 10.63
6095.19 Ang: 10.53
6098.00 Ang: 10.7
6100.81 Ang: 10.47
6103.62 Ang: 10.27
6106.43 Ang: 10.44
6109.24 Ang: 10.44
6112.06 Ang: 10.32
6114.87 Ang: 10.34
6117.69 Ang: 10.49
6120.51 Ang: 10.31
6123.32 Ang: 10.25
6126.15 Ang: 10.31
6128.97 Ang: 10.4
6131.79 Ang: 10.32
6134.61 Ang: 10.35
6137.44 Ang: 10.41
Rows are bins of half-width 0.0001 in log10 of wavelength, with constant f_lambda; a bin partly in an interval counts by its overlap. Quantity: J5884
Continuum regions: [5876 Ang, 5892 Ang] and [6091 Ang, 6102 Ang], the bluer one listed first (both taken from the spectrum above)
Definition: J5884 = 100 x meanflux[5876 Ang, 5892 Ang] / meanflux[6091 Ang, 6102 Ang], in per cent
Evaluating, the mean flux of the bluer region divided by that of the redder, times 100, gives 101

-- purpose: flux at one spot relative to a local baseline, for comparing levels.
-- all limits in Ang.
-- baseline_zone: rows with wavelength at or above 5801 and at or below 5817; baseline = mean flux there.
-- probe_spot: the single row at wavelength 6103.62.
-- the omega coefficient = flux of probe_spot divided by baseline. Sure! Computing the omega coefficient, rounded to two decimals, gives 0.92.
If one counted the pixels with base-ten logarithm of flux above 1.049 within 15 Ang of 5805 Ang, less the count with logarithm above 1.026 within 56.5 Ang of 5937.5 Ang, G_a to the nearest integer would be -32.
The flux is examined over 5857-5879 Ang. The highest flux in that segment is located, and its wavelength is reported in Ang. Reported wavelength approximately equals 5863.91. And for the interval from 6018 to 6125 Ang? 6025.42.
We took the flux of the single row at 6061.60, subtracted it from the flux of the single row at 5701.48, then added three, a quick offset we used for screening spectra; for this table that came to 3.61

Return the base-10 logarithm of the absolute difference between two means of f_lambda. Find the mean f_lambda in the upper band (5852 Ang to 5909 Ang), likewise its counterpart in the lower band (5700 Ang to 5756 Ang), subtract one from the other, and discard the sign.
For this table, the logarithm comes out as -0.26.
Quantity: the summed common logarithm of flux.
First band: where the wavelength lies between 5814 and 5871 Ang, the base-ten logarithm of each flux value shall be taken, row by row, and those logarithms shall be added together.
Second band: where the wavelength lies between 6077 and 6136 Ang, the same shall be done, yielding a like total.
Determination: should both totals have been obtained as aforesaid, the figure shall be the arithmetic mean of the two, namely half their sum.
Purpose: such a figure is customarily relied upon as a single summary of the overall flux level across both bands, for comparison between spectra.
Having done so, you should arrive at 21.7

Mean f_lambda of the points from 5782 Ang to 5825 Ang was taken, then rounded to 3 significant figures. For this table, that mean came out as 11.2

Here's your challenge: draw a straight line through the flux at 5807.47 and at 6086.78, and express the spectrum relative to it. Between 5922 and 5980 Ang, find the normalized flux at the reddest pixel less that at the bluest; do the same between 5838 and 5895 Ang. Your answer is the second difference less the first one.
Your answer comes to -0.046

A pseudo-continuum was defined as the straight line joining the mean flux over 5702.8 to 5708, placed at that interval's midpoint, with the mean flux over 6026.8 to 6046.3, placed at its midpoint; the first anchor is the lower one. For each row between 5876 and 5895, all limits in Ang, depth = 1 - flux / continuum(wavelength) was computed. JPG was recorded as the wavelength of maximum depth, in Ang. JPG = 5888.26 Ang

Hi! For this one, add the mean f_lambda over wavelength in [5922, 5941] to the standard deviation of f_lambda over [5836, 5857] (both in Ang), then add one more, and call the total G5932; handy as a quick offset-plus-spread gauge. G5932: 12.1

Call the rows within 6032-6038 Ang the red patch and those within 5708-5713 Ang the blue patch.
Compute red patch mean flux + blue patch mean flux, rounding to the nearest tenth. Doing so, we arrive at 22.0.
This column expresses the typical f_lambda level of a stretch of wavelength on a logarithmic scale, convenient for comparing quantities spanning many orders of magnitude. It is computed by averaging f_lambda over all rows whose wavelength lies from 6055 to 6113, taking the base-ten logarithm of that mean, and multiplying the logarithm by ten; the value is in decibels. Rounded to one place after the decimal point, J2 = 10.2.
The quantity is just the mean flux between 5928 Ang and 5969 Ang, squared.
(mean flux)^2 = 118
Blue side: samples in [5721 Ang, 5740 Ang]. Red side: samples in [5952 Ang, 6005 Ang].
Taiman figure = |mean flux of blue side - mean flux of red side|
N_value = 0.6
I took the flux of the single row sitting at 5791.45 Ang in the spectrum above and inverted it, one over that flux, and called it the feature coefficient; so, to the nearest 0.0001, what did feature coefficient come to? 0.0886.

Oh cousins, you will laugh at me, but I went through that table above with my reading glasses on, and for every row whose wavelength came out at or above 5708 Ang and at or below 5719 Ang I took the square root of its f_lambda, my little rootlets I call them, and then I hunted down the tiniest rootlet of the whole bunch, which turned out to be 3.38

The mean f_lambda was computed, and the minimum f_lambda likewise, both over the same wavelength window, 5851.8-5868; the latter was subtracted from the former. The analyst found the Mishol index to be 0.33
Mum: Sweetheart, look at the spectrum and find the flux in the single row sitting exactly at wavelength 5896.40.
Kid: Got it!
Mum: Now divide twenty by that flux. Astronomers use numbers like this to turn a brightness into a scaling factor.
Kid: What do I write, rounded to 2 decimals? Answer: 1.95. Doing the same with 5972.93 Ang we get 1.88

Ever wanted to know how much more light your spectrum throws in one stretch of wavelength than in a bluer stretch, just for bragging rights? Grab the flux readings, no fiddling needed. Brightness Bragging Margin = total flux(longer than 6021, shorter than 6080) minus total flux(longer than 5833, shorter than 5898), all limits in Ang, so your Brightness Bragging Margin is -39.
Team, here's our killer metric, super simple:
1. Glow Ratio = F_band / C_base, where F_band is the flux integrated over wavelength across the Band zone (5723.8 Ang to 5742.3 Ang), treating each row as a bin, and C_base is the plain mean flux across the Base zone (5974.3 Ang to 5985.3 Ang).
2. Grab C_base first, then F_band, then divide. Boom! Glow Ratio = 20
